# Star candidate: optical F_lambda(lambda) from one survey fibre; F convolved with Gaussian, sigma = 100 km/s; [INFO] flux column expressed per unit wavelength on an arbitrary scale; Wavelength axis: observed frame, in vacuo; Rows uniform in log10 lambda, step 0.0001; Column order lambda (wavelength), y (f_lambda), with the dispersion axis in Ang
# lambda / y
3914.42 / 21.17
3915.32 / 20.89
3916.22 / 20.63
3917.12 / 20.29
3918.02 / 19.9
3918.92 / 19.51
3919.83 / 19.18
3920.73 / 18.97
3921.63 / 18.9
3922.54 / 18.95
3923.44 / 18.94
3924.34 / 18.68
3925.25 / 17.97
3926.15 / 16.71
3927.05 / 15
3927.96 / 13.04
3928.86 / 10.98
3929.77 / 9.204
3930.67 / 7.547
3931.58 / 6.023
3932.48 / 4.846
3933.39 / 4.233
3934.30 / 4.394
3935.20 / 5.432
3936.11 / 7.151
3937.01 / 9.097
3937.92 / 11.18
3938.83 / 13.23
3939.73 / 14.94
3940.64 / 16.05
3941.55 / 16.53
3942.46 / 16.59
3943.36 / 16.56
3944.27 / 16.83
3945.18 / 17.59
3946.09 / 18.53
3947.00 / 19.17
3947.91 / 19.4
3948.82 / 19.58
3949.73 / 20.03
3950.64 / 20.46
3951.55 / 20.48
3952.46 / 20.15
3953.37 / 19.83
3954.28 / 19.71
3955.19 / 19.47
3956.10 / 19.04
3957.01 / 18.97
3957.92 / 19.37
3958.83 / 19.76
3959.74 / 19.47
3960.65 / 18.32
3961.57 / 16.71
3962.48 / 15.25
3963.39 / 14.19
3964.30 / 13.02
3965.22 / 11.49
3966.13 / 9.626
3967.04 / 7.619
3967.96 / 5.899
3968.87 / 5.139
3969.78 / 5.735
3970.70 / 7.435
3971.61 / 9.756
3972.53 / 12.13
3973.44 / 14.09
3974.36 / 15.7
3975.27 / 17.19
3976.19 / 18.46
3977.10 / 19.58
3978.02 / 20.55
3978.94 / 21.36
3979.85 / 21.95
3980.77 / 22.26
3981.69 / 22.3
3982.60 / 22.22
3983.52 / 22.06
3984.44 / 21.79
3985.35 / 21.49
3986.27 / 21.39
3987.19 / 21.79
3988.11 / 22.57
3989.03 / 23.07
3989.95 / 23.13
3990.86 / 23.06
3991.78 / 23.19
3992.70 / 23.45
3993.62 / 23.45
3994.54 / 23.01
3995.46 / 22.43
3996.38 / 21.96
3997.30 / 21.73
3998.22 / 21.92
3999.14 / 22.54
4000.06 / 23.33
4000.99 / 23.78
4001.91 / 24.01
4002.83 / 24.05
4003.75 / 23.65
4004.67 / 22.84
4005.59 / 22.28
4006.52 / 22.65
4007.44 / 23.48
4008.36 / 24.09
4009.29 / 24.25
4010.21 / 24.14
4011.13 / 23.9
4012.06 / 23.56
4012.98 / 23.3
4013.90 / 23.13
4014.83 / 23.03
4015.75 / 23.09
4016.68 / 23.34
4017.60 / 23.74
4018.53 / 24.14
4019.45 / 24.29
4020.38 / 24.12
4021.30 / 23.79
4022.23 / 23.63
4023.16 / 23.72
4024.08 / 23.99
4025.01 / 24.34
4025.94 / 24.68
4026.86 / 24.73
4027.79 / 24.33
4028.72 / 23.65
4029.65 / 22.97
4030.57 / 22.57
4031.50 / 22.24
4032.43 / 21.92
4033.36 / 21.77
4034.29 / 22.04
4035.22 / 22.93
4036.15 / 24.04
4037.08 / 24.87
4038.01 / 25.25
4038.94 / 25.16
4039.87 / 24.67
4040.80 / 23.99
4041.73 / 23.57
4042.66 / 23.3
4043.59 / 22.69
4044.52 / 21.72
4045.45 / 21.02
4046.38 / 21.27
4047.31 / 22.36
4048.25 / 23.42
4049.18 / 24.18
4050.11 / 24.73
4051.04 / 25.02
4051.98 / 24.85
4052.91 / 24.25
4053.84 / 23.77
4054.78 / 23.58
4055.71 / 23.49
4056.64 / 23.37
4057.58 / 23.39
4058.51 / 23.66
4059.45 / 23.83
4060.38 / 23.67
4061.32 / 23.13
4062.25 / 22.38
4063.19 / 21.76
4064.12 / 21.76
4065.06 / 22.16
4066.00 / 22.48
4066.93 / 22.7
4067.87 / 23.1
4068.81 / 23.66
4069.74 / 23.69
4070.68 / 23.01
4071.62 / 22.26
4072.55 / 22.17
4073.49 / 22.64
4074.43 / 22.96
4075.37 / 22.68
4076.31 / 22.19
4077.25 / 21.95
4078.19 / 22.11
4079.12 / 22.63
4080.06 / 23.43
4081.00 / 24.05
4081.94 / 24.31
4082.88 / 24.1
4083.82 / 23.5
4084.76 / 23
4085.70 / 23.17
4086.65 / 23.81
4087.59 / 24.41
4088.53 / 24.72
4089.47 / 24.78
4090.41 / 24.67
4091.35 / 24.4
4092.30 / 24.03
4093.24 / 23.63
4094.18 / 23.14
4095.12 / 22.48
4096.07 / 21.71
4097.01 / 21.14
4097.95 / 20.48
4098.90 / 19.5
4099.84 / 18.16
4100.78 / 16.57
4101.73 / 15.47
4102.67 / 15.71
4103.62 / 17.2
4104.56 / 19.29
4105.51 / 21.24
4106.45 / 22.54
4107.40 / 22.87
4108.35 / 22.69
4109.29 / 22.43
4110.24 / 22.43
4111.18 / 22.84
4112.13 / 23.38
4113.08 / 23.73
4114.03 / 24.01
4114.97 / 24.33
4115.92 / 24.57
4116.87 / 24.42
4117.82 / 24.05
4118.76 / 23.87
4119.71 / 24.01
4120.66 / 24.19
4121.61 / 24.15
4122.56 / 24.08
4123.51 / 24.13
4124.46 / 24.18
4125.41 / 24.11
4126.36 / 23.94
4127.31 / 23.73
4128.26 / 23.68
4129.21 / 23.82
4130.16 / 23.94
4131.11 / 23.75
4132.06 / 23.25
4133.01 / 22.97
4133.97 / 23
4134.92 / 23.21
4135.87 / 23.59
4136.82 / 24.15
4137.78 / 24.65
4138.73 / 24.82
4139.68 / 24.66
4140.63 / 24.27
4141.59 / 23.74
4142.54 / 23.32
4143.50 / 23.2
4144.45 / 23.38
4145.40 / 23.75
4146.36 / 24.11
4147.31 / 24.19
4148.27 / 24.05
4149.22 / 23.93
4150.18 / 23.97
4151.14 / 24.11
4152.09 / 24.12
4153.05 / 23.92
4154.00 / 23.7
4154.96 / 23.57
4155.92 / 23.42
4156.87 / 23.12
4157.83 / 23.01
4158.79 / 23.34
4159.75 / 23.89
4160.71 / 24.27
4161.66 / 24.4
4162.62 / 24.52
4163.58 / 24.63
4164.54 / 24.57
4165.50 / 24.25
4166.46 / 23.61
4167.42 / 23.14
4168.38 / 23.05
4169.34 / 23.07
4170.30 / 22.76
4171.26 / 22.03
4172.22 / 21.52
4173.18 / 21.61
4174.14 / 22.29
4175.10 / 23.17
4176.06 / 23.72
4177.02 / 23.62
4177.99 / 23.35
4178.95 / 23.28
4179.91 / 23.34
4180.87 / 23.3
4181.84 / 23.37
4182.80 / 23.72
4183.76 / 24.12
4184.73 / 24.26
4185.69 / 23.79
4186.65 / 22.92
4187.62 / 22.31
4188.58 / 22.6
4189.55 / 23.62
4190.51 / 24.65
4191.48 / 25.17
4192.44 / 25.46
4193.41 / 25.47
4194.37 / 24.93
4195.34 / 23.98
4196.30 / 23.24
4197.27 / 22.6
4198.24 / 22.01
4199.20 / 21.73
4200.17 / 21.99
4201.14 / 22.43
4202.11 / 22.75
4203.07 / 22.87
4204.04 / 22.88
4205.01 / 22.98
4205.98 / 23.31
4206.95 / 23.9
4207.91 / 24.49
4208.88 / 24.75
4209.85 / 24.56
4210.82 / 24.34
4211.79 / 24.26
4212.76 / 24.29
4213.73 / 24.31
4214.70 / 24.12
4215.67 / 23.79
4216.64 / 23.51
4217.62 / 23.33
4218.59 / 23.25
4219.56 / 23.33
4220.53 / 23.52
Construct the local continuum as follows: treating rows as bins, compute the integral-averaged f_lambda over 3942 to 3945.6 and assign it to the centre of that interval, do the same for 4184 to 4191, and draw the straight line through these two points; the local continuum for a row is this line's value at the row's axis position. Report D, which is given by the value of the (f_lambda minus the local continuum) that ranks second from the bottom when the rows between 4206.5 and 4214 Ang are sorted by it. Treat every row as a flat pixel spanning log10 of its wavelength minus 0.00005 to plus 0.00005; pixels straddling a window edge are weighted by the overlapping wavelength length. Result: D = 0.2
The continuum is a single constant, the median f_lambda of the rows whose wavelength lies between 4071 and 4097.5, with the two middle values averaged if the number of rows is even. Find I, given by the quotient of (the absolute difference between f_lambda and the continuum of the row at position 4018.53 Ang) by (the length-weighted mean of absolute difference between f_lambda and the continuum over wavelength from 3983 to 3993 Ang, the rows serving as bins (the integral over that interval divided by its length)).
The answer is 1.3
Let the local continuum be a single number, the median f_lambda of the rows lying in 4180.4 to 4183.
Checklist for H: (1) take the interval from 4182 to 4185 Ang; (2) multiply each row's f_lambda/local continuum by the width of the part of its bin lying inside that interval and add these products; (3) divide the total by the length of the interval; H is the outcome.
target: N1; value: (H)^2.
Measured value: 1.05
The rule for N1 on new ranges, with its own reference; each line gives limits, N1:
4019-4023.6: 1.04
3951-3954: 0.74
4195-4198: 0.98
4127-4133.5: 1.02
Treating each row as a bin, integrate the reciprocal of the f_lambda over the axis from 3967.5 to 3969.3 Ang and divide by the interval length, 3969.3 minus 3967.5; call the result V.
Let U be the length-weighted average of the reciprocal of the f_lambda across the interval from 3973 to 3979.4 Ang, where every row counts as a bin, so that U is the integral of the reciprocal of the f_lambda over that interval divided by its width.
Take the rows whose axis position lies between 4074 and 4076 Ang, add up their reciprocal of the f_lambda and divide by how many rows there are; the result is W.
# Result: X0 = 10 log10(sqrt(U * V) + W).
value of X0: -8.4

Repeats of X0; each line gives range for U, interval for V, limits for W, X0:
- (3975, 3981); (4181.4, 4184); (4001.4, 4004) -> -10.6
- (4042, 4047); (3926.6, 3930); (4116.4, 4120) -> -9.9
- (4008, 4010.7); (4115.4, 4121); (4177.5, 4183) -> -10.8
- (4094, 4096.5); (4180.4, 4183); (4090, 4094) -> -10.7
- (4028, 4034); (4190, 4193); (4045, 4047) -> -10.5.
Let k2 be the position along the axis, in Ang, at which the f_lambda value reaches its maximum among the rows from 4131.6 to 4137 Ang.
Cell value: 4136.82 Ang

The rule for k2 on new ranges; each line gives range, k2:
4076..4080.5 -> 4080.06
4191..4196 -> 4193.41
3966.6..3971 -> 3967.04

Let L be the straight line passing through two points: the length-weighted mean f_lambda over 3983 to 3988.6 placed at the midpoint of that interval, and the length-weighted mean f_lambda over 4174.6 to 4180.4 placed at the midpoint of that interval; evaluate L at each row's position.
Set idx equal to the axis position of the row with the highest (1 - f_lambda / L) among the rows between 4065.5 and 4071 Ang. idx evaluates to 4066.00 Ang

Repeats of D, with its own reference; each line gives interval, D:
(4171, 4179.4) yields -1.5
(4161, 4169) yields 0.2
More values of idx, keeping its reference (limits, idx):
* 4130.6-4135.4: 4133.01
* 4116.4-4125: 4118.76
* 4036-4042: 4041.73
